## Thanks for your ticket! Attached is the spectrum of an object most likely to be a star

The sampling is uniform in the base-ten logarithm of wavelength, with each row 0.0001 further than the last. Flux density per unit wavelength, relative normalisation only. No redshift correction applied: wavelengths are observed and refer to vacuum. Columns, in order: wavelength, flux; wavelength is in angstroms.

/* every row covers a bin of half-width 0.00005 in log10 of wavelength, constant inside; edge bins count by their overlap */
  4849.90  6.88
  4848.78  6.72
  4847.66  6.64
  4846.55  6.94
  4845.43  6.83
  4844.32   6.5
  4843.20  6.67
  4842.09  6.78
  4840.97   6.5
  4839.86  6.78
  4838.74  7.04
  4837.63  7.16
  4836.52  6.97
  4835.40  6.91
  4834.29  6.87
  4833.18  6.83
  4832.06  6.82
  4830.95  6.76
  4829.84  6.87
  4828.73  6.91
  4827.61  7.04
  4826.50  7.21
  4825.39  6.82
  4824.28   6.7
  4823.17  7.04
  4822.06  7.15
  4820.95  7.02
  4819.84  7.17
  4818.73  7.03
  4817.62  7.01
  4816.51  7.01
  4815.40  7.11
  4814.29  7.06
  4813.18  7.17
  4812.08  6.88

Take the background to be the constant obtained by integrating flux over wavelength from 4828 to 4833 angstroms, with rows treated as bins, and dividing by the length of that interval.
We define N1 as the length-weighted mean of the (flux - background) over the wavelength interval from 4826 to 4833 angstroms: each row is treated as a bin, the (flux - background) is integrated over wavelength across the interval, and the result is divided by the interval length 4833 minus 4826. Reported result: 0.09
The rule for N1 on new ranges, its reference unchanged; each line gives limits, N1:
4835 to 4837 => 0.11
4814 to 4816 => 0.25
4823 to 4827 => 0.10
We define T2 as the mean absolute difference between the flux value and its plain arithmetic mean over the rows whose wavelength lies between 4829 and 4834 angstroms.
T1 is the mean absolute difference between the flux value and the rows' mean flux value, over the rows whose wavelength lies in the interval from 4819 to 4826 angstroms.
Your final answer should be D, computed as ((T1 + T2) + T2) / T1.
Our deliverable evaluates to 1.4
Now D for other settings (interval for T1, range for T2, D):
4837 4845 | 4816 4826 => 2.1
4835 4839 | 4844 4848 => 4.9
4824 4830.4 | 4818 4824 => 1.9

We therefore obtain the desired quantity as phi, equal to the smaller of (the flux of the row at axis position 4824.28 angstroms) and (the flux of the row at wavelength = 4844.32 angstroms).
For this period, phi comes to 6.5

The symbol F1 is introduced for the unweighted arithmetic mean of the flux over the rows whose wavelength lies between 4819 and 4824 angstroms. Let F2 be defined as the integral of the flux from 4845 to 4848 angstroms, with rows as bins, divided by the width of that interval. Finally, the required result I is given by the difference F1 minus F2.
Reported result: 0.28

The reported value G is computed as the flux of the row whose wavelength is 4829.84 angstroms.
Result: 6.87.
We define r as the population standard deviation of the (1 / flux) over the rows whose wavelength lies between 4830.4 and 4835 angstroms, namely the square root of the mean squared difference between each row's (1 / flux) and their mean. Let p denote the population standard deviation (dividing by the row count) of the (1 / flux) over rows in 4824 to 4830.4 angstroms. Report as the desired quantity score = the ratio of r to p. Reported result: 0.3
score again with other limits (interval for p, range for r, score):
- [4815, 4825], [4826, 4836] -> 1.0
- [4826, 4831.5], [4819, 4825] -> 1.1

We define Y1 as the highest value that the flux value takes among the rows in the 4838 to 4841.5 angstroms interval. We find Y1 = 7.04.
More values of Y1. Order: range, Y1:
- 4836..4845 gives 7.16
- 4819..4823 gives 7.17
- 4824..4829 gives 7.21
